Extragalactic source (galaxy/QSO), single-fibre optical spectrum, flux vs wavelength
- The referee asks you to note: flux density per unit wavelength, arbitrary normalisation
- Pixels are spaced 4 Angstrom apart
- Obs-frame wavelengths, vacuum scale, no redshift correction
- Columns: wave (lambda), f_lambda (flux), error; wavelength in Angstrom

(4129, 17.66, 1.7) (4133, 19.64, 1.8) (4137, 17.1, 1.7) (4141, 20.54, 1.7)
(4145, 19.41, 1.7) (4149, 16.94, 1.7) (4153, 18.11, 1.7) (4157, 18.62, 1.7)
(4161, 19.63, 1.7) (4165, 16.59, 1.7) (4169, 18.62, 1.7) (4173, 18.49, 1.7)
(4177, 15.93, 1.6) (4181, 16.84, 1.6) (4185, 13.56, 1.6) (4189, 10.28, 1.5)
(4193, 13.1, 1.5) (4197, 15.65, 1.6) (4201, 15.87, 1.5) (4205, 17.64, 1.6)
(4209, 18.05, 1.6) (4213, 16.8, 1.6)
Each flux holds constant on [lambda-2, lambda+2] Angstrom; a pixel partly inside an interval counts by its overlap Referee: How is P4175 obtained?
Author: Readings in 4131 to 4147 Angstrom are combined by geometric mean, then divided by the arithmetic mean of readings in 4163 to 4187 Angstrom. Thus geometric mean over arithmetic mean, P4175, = 1.1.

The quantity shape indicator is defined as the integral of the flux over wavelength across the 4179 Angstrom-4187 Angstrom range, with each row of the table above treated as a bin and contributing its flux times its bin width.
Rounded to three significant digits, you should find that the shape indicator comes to 122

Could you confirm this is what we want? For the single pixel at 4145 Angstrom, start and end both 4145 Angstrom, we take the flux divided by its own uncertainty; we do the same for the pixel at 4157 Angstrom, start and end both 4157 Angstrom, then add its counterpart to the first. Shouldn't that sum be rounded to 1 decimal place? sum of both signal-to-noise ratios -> 22.4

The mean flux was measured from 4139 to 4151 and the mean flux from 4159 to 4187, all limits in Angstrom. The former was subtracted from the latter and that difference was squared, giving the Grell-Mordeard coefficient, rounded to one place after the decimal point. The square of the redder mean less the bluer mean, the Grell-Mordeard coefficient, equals 3.5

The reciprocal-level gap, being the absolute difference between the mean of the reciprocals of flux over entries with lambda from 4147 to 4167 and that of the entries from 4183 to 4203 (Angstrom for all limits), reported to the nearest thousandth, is 0.019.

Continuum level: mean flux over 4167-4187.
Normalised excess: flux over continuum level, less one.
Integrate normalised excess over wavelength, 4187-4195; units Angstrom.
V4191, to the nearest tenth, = -2.4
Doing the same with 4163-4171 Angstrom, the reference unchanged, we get 0.4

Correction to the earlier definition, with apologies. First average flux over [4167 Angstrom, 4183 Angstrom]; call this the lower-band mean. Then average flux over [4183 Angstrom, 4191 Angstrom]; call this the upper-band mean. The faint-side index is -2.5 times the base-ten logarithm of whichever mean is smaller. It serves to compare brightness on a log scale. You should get -2.69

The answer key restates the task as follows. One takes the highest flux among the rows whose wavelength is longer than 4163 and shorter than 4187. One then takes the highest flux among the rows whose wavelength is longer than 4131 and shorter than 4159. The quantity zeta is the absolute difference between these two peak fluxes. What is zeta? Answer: 1.9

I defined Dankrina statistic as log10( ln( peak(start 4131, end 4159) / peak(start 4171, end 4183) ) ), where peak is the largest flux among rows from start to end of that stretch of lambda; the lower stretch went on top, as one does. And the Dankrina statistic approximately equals -1.0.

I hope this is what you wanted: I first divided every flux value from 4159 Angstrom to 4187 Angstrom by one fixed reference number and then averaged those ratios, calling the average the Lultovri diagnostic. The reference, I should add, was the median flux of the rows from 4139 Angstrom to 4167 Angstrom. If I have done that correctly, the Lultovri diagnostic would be 0.918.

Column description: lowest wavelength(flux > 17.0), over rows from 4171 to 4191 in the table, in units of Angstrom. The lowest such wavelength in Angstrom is 4173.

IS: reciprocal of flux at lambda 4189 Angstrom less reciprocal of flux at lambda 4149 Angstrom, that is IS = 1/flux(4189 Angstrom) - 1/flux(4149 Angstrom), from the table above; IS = 0.038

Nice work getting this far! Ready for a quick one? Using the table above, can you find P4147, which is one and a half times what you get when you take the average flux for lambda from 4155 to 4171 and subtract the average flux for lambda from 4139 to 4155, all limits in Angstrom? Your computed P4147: -0.6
